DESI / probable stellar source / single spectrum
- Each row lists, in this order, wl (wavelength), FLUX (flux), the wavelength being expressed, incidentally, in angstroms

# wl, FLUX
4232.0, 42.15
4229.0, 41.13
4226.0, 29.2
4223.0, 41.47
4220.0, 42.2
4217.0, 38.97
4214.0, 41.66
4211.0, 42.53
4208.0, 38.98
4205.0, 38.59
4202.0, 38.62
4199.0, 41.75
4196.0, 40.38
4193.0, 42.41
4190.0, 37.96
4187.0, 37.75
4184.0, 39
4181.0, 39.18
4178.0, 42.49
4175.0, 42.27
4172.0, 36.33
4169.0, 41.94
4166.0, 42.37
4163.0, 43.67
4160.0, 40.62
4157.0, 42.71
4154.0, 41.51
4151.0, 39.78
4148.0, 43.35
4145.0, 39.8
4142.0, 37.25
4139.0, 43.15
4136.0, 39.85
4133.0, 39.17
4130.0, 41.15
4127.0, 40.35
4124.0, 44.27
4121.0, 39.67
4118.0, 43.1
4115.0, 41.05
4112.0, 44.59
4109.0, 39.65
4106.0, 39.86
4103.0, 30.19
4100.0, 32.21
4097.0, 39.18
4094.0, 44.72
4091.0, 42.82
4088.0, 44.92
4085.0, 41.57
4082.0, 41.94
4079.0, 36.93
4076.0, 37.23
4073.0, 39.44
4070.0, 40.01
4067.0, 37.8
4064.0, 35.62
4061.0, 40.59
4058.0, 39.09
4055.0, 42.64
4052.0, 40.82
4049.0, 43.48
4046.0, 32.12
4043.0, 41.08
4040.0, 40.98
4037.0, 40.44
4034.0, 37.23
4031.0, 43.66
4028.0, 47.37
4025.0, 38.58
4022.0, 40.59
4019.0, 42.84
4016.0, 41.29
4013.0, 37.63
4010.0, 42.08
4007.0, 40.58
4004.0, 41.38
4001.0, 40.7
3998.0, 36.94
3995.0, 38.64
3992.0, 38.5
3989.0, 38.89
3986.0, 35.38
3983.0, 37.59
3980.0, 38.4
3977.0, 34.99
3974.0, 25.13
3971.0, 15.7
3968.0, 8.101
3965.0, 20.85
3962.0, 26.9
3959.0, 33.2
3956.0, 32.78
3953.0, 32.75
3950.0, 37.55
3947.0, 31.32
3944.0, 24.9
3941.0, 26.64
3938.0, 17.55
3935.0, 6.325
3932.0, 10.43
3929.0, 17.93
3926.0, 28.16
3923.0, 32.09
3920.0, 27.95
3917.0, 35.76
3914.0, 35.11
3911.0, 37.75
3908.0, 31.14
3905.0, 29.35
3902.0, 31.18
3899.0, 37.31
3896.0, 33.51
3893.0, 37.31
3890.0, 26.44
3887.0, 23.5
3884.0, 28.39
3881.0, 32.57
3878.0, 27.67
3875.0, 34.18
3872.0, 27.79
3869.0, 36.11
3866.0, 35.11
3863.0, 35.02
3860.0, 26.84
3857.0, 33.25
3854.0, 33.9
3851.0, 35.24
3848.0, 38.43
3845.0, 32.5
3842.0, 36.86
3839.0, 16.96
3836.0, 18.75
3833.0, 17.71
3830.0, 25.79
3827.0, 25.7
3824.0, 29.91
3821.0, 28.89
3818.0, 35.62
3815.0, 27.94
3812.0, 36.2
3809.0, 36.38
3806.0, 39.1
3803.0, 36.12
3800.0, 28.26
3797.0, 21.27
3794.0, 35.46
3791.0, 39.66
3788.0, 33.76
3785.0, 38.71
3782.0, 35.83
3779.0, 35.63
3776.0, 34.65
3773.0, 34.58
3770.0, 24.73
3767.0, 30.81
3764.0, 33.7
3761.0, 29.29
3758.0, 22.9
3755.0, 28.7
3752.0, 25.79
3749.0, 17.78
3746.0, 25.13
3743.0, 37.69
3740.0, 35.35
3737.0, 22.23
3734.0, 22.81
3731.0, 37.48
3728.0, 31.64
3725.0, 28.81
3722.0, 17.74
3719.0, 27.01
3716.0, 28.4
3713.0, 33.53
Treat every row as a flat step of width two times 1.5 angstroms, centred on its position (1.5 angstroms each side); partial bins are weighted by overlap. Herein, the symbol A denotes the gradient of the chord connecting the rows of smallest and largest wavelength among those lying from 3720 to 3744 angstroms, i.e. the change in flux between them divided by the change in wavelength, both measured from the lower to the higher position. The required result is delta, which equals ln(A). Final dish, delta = -0.1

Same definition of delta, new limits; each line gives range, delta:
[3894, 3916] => -2.4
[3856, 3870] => -1.4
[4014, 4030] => -0.7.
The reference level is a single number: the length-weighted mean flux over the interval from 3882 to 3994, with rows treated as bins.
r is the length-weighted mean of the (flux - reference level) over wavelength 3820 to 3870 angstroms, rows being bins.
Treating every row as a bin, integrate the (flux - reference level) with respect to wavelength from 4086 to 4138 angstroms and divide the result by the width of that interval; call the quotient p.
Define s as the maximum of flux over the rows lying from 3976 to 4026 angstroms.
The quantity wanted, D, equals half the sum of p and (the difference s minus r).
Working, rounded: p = 12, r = 1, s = 42.84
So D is 26.8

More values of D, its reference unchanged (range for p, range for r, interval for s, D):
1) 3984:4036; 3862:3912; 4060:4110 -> 26.6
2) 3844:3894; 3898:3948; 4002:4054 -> 26.2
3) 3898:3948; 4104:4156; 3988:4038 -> 16.7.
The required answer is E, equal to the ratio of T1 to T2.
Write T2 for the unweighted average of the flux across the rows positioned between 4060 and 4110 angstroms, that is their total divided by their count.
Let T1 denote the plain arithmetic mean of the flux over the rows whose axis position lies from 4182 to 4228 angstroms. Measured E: 1.0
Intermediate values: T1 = 39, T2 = 39.1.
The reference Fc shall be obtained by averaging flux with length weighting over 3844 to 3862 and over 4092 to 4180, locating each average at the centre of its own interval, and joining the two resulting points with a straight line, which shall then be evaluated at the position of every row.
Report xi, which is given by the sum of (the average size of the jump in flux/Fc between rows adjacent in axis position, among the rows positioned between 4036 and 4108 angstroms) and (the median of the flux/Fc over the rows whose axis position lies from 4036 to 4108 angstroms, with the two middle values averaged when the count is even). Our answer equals 1.13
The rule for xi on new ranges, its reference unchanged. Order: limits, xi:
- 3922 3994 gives 0.99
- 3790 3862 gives 1.14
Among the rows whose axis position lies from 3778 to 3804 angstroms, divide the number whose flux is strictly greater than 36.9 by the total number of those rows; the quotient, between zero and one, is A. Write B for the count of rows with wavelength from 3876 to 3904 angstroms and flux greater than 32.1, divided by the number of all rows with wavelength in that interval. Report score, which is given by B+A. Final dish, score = 0.67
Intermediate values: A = 0.222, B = 0.4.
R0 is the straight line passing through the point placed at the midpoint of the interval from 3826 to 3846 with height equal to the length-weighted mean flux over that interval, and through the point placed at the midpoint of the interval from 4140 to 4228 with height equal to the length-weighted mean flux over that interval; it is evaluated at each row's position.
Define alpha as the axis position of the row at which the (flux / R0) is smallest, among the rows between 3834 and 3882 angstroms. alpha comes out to 3839.0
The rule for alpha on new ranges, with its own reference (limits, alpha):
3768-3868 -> 3839.0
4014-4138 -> 4103.0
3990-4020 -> 4013.0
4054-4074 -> 4064.0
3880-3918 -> 3887.0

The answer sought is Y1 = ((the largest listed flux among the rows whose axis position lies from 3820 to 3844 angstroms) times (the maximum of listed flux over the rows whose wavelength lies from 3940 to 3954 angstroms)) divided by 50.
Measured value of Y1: 27.7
